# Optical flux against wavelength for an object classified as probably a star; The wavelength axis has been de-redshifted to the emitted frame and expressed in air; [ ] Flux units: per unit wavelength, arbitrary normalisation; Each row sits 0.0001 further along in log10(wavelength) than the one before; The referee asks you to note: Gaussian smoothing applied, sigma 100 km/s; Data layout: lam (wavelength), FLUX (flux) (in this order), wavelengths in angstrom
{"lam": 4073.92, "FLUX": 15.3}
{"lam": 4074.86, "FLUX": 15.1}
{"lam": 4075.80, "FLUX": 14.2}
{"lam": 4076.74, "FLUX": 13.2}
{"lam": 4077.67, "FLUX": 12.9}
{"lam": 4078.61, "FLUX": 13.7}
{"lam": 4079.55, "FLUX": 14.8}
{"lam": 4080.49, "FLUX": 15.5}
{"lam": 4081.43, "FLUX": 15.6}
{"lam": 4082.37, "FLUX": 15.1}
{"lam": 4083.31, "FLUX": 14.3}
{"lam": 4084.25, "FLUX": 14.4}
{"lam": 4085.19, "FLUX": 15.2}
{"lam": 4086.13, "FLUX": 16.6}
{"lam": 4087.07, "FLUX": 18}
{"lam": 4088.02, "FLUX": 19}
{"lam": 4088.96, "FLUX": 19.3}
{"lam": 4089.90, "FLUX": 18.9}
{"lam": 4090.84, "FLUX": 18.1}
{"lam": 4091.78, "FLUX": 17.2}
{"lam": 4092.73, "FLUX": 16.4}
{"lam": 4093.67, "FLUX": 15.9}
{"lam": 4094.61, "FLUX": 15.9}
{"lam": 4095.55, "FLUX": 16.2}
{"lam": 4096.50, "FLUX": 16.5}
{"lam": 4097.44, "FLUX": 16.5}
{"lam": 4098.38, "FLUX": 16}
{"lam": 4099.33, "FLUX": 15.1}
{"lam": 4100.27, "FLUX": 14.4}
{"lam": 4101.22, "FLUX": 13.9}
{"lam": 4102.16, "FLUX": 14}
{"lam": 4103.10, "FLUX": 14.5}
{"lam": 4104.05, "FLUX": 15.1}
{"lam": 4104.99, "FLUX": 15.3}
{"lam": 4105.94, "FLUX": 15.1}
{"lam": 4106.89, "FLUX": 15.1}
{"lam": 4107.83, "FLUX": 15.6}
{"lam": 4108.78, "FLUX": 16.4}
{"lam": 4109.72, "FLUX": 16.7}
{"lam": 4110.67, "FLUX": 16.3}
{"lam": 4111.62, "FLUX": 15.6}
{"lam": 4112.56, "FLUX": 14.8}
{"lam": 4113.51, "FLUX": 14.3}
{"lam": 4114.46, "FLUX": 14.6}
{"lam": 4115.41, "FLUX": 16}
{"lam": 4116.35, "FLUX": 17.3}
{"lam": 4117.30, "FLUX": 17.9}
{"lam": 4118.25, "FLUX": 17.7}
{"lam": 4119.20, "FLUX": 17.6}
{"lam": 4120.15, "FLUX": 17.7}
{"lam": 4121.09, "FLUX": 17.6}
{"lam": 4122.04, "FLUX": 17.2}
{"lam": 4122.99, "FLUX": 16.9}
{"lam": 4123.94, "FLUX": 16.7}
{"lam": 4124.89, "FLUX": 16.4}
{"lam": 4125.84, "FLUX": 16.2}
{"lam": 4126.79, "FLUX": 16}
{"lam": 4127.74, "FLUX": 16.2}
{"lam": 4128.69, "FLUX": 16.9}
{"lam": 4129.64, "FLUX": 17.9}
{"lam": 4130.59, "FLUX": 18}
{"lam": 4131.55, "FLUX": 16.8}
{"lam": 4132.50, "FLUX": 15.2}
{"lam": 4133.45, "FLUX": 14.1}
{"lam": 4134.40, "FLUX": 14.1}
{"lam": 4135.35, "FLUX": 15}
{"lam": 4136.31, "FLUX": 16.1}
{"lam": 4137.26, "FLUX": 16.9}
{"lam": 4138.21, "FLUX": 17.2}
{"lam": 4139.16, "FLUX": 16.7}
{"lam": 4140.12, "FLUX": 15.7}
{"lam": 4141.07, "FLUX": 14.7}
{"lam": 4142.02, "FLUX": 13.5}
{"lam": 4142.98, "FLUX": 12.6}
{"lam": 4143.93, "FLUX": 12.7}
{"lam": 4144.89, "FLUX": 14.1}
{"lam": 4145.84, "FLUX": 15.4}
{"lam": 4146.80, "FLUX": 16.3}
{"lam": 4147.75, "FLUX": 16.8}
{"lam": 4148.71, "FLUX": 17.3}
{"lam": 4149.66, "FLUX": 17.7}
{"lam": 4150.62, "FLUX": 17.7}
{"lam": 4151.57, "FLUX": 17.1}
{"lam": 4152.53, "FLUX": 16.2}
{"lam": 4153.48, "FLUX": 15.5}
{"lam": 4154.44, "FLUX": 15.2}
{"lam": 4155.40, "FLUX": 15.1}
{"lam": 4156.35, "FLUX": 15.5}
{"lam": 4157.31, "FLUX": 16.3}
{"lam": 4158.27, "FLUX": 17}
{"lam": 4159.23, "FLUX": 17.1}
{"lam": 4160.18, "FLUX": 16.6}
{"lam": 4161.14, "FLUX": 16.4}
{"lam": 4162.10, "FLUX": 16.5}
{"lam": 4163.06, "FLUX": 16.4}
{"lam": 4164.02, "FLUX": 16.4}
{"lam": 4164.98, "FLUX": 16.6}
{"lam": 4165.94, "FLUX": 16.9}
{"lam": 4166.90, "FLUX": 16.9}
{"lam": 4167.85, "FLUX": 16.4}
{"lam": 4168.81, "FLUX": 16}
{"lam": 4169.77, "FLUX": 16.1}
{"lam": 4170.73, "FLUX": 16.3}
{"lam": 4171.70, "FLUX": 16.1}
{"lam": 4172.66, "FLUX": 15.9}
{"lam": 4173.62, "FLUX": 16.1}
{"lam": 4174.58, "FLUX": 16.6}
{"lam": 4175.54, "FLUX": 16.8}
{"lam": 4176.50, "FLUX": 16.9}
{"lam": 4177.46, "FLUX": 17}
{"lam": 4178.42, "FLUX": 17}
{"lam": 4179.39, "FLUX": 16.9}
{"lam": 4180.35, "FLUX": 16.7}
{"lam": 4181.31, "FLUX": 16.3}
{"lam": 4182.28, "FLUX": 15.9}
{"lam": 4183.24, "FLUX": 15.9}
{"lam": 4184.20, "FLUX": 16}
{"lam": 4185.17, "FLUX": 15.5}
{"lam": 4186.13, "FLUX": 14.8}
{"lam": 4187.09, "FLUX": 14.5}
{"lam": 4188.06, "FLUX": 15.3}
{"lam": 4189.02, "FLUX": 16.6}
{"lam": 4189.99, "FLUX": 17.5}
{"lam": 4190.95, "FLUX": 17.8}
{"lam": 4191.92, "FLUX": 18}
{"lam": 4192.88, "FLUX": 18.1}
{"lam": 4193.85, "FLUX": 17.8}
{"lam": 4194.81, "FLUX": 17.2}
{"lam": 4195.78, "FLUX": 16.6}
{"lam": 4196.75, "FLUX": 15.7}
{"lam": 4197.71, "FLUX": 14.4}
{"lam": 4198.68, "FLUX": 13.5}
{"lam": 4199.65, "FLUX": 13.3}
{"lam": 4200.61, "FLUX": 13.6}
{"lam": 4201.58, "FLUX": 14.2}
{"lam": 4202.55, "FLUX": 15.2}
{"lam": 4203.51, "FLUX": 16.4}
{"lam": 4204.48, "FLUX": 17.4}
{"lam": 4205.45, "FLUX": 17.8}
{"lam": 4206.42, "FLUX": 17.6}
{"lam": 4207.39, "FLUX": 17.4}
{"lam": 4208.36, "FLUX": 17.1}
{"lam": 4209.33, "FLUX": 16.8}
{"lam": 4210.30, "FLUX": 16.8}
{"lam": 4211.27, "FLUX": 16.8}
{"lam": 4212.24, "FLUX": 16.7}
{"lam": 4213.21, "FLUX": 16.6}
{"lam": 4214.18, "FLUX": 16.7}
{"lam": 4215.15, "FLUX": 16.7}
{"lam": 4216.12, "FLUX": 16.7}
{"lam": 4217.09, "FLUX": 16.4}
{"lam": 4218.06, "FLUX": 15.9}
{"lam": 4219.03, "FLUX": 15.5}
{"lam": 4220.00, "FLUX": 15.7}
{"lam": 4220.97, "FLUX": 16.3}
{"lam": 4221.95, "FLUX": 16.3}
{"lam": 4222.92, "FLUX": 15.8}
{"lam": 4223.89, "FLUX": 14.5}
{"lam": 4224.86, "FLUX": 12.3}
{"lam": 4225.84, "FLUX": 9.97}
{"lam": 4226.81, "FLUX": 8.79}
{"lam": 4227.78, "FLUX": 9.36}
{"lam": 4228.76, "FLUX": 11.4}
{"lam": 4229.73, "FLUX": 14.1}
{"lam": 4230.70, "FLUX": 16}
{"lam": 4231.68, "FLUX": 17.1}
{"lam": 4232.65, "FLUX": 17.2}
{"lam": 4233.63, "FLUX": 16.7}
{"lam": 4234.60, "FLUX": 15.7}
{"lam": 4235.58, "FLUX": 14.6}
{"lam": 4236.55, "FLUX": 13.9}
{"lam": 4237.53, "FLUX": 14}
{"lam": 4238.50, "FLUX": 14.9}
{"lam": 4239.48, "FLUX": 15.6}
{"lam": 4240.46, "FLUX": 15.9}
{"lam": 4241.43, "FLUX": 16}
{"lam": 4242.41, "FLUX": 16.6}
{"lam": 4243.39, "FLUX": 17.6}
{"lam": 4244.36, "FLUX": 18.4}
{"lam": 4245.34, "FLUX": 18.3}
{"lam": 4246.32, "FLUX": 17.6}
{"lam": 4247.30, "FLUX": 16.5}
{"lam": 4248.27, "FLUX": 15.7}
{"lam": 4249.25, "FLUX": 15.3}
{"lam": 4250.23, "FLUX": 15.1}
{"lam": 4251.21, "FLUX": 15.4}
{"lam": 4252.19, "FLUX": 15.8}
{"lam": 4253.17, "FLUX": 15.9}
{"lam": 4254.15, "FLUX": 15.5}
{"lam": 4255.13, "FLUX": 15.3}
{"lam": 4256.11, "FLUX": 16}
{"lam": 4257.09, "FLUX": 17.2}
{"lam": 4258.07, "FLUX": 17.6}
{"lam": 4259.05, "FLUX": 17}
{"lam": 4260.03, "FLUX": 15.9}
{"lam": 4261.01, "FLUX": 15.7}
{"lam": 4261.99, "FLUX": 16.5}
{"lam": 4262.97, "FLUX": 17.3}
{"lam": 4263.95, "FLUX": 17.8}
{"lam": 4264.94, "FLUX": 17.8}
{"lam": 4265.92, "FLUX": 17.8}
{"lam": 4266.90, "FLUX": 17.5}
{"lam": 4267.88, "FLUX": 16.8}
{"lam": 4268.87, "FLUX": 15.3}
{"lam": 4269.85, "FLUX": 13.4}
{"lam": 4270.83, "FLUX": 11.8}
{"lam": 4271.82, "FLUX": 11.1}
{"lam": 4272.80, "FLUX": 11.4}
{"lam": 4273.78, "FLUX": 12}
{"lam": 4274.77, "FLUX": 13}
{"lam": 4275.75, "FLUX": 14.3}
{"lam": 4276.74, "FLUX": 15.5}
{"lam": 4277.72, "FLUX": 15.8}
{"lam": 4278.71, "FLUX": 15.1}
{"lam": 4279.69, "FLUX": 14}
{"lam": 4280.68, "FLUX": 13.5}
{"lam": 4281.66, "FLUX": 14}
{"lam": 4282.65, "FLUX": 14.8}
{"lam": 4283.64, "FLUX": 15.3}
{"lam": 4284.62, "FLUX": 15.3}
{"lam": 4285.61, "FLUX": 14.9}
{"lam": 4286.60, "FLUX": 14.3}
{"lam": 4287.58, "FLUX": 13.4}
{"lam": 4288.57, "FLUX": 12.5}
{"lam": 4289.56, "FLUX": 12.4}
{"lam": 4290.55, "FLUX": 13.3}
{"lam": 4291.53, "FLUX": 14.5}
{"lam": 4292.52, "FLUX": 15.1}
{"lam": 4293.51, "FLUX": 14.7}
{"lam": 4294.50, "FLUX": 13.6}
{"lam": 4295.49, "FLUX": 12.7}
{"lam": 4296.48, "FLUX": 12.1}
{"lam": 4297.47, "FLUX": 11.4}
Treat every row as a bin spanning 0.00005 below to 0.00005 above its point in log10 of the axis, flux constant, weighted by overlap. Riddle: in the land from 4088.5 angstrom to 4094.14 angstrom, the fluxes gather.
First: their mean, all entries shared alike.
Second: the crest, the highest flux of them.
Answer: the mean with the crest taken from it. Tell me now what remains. -1.67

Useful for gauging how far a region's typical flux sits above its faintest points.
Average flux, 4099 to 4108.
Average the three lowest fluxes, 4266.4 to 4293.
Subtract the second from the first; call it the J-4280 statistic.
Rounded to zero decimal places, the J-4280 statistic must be 3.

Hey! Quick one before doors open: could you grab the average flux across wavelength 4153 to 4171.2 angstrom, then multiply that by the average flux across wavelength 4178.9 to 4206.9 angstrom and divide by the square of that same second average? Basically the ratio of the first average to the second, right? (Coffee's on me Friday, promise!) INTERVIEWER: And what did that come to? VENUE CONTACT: 1.01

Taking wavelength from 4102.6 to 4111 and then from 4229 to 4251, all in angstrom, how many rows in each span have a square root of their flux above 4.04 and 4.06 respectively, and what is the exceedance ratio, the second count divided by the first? 4.50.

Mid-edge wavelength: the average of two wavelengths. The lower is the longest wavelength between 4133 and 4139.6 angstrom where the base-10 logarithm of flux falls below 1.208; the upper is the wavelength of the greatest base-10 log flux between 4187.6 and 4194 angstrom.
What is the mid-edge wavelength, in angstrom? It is 4164.6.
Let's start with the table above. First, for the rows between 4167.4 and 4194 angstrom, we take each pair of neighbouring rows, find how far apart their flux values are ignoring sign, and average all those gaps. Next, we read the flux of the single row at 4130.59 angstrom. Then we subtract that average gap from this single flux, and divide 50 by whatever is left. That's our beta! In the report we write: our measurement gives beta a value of 2.83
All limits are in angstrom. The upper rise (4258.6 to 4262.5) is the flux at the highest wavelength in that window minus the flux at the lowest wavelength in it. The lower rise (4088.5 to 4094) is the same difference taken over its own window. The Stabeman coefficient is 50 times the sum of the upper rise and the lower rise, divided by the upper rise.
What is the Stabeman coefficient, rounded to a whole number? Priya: 390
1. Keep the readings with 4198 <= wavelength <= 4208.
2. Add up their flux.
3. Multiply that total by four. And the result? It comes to 626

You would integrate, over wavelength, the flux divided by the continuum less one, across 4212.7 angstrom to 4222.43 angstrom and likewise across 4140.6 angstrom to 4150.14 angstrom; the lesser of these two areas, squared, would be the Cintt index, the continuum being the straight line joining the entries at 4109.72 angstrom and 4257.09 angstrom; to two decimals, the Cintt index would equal 0.94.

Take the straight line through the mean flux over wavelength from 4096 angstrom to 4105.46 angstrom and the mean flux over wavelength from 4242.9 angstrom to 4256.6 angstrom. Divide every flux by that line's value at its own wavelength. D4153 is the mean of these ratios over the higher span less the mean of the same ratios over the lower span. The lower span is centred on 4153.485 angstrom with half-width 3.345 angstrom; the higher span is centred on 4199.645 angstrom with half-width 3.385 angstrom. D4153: -0.14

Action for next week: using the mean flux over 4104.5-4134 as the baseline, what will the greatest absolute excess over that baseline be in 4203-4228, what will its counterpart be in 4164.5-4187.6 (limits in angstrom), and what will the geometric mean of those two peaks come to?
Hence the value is 3.7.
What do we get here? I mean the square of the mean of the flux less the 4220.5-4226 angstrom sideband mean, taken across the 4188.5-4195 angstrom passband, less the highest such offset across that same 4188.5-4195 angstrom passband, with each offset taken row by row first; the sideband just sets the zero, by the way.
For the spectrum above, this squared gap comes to 0.3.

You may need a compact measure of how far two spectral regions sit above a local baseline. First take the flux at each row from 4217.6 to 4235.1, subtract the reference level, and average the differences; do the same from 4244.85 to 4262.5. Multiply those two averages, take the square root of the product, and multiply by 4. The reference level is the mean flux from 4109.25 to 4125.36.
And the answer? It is 3.3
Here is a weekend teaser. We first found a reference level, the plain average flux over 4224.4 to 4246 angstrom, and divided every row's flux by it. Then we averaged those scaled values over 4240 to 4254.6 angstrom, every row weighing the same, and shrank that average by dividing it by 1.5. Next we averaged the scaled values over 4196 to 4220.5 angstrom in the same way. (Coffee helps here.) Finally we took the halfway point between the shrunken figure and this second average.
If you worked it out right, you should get 0.91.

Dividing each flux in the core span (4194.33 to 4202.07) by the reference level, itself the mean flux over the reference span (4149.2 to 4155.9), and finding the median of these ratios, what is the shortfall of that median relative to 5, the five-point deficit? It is 4.13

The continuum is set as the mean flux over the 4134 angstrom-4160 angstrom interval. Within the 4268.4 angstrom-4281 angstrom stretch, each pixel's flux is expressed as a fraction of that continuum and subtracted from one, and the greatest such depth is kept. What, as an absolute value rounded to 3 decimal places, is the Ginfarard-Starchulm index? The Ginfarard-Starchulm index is 0.296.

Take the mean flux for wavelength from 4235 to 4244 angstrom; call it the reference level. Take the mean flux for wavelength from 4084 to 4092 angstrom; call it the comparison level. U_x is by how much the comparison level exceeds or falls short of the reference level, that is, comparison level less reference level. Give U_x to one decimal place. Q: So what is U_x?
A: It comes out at 2.0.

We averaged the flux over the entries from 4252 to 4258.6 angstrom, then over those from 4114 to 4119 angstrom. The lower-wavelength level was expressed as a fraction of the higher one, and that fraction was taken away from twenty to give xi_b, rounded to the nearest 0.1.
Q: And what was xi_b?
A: 19.0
